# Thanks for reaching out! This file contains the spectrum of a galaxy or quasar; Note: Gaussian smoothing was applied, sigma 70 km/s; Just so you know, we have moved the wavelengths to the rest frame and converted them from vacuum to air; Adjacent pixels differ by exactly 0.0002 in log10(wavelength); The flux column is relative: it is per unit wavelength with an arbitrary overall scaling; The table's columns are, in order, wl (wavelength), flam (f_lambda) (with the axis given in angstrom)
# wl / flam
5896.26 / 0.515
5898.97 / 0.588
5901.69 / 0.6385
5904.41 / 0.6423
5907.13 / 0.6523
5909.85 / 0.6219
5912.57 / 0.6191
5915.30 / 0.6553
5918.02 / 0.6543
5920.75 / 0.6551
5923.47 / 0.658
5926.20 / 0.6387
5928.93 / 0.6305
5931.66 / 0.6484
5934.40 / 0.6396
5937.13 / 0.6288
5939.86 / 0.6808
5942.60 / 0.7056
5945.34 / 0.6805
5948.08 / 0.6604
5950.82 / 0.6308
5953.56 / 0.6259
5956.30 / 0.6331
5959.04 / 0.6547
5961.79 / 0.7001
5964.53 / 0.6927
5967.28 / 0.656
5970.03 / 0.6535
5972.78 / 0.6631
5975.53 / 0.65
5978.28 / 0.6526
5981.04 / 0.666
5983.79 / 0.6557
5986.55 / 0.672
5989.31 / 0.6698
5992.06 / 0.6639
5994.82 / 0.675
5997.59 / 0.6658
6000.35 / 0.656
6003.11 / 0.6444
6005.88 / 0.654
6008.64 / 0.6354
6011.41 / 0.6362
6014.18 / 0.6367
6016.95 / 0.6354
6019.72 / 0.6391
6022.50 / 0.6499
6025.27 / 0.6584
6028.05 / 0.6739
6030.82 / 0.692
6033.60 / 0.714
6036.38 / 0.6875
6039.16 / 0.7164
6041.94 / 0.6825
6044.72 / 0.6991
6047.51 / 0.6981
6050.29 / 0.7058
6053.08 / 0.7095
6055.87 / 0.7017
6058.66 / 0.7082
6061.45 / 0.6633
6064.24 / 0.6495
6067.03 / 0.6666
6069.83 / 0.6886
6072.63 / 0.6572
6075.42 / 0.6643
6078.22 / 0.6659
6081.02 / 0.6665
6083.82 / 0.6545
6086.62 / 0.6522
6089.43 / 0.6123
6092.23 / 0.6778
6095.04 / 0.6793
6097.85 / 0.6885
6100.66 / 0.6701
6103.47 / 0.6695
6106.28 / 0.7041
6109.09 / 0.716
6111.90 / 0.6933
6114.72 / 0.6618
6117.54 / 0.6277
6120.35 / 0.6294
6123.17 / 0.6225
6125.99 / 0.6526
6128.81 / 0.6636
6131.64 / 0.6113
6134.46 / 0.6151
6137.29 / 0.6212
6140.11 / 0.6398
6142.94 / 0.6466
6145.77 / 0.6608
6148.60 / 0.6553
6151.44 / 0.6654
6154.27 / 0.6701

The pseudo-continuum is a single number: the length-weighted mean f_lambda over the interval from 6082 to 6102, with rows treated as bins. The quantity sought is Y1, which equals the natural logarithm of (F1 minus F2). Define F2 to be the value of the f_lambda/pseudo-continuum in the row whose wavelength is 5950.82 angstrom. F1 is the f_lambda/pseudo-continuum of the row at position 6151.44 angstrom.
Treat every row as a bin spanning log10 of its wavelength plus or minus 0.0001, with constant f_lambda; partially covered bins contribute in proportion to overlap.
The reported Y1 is -2.95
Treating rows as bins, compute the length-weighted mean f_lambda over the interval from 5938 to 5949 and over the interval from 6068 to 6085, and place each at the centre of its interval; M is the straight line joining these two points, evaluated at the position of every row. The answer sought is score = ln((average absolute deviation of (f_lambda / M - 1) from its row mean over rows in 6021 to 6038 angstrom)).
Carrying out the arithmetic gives -3.6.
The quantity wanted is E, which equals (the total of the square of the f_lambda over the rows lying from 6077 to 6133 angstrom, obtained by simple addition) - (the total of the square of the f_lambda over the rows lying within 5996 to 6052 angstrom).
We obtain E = -0.21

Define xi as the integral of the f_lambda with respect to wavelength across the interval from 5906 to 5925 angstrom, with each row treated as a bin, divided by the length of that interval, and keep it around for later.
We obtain 0.645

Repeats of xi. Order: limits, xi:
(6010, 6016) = 0.636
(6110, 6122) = 0.655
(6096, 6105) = 0.676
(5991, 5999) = 0.668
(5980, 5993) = 0.666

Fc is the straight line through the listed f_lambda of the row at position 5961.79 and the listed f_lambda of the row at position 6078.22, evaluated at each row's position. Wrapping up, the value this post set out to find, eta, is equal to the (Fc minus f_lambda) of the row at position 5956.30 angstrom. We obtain 0.07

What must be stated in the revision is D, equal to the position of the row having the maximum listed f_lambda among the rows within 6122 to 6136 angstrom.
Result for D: 6128.81 angstrom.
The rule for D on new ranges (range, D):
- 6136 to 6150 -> 6145.77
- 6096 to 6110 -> 6109.09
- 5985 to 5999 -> 5994.82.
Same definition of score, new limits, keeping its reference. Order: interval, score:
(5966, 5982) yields -4.8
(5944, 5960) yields -3.7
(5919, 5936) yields -4.4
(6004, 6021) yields -5.0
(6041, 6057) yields -4.6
